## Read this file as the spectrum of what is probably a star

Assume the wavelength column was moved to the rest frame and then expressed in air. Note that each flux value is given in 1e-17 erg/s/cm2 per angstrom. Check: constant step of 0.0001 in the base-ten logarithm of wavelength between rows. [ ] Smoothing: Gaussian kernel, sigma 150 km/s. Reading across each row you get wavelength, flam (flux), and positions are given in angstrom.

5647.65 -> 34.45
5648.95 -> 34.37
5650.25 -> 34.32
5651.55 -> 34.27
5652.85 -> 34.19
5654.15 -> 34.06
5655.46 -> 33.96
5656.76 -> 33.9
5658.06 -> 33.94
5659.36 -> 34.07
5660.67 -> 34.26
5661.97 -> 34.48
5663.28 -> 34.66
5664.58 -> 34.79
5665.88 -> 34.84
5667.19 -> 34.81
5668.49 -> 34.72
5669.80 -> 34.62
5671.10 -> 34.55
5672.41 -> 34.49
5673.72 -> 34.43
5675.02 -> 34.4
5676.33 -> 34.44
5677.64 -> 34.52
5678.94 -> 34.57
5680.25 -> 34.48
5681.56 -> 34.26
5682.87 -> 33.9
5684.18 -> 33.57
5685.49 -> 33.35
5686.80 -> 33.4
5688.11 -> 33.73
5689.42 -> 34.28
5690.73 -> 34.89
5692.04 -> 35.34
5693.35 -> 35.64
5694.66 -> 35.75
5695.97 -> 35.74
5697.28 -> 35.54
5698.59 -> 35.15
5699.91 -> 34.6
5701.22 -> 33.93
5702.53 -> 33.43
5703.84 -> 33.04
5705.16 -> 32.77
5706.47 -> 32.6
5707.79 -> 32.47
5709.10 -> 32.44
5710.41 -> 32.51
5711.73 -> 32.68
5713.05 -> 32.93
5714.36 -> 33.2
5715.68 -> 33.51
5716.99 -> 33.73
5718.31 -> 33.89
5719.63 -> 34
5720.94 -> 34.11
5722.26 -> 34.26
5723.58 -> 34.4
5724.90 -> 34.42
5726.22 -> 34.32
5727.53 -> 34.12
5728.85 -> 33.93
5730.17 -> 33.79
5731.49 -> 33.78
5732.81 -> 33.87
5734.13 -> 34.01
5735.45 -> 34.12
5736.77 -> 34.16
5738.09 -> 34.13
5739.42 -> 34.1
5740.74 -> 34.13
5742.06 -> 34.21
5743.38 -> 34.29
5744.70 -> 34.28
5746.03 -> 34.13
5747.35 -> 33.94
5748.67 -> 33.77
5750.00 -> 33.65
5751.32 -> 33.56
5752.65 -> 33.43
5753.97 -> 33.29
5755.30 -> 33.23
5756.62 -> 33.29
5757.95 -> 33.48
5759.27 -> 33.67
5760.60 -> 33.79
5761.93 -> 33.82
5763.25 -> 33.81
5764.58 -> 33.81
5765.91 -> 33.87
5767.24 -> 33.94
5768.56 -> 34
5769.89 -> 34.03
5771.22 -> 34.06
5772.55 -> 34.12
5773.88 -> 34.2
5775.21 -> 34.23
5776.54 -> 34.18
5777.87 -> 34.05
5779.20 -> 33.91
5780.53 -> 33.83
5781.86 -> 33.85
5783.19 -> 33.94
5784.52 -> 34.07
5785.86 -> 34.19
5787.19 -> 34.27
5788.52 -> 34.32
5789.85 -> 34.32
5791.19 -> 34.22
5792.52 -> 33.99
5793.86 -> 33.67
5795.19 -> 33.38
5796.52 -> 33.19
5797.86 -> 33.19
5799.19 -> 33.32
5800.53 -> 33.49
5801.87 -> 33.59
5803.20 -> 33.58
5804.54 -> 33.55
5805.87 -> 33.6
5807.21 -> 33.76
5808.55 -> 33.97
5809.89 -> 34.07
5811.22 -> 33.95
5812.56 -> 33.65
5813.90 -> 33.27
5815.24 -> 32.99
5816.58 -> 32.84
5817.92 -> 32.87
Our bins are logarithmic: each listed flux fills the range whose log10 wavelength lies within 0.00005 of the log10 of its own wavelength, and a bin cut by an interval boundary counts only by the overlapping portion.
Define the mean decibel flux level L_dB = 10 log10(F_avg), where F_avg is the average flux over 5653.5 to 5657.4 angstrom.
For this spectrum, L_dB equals 15.31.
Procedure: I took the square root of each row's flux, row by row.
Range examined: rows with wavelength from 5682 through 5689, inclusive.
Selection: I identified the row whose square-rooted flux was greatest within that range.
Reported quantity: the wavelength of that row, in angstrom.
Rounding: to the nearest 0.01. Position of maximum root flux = 5682.87 angstrom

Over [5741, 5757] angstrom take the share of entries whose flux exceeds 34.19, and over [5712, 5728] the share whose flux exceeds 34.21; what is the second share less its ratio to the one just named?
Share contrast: -1.0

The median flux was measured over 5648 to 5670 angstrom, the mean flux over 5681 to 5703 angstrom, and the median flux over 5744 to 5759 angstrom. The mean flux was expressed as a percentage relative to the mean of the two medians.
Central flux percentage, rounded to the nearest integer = 102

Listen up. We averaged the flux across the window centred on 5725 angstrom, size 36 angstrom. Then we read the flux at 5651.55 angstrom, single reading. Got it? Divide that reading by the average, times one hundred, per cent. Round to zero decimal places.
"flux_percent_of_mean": 102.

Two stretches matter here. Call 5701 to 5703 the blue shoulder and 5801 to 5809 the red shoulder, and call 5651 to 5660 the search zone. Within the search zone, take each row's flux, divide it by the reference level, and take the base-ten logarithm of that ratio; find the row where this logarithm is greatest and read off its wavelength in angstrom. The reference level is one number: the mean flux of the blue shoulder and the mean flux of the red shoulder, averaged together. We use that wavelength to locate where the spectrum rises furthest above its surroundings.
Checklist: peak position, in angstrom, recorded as 5651.55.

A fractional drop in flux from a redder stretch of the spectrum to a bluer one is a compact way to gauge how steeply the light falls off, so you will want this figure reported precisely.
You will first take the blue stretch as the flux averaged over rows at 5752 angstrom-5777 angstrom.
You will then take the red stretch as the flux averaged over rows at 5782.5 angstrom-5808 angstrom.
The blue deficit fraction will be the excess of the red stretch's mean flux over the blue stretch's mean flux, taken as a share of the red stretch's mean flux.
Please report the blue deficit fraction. -0.001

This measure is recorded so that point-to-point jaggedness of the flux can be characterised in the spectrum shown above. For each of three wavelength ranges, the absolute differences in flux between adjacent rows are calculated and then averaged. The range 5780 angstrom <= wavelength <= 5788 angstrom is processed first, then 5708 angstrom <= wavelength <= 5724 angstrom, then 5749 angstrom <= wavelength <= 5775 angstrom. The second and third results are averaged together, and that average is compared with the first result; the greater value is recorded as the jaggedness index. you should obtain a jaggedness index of 0.13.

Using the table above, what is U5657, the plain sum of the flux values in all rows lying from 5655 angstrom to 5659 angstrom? 101.8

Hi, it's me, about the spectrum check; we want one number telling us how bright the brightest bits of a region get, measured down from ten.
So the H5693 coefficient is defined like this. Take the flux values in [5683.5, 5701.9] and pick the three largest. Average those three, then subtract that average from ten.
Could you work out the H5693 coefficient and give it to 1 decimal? -25.7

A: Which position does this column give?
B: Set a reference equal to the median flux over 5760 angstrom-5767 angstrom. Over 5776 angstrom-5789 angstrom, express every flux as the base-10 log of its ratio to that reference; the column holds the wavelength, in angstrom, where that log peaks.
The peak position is 5788.52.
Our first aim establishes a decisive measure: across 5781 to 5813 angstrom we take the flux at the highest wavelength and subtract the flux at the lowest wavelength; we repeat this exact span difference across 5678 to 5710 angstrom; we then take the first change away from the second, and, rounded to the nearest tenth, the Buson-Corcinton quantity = -1.9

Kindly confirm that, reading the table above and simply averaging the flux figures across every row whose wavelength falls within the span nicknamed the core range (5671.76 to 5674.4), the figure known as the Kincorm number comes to 34.5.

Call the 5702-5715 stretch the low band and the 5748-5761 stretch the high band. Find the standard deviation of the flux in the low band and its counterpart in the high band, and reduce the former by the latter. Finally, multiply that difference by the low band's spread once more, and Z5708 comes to 0.04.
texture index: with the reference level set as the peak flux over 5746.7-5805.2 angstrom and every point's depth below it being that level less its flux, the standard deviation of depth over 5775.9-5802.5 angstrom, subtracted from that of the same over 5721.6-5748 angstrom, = -0.19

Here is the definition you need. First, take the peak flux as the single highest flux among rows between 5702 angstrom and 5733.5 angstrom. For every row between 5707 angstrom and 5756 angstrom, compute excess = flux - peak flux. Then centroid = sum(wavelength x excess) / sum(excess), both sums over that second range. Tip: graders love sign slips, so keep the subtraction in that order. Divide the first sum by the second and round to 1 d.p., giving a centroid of 5726.9 angstrom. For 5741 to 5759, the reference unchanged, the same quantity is 5752.6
